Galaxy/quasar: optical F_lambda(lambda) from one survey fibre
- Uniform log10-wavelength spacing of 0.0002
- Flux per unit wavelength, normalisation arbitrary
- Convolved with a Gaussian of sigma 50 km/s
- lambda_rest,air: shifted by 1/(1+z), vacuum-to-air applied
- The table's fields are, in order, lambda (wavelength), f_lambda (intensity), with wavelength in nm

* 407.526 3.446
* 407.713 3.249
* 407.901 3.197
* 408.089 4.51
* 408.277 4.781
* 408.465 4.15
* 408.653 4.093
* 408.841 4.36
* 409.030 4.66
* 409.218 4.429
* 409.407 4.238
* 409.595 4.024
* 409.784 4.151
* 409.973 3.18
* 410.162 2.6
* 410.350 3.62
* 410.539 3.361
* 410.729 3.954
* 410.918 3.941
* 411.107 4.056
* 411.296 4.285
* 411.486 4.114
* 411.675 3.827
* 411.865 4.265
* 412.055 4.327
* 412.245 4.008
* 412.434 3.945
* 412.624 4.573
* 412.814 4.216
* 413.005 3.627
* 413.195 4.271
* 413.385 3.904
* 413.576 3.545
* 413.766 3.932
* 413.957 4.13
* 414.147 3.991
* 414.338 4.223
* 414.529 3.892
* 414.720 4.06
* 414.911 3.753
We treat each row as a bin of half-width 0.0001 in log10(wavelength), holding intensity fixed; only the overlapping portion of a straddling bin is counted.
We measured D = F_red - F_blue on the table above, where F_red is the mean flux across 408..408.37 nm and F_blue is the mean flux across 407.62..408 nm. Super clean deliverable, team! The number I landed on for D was 1.4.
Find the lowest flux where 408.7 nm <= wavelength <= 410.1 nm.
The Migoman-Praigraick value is 3.18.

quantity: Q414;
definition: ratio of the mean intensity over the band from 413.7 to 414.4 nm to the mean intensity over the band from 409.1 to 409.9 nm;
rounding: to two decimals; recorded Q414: 0.97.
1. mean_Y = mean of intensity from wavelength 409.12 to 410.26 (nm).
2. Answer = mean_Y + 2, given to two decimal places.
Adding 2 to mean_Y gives 5.77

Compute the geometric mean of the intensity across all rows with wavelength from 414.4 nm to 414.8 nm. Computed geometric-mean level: 4.0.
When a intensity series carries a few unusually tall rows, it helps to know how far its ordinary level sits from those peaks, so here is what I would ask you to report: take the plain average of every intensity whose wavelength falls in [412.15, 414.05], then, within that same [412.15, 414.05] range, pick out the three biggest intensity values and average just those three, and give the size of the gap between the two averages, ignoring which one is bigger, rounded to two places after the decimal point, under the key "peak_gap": 0.34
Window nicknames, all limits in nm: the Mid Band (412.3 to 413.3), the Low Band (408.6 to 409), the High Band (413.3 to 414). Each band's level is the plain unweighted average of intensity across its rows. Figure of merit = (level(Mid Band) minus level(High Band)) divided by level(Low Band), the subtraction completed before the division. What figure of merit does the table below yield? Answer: 0.06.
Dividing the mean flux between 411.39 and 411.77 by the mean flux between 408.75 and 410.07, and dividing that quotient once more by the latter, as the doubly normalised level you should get 0.231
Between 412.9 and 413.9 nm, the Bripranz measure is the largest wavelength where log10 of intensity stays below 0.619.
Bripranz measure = 413.766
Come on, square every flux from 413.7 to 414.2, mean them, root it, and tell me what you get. 4.02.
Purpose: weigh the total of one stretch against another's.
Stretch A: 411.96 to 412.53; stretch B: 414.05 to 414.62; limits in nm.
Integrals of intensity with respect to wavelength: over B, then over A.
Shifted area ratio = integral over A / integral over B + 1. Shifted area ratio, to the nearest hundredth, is 2.01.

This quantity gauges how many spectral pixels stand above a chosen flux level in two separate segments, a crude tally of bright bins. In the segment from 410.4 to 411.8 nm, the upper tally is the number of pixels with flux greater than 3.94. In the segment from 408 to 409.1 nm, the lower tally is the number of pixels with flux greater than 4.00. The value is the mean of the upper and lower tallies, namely 5.5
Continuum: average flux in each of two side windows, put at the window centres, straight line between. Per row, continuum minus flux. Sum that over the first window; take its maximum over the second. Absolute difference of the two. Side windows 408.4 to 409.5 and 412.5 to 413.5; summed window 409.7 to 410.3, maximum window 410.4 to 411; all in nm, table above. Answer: 2.0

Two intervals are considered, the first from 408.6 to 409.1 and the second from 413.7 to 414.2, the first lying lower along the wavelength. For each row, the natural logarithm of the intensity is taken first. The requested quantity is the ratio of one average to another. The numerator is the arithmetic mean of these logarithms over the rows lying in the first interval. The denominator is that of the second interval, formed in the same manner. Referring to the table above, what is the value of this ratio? 1.06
